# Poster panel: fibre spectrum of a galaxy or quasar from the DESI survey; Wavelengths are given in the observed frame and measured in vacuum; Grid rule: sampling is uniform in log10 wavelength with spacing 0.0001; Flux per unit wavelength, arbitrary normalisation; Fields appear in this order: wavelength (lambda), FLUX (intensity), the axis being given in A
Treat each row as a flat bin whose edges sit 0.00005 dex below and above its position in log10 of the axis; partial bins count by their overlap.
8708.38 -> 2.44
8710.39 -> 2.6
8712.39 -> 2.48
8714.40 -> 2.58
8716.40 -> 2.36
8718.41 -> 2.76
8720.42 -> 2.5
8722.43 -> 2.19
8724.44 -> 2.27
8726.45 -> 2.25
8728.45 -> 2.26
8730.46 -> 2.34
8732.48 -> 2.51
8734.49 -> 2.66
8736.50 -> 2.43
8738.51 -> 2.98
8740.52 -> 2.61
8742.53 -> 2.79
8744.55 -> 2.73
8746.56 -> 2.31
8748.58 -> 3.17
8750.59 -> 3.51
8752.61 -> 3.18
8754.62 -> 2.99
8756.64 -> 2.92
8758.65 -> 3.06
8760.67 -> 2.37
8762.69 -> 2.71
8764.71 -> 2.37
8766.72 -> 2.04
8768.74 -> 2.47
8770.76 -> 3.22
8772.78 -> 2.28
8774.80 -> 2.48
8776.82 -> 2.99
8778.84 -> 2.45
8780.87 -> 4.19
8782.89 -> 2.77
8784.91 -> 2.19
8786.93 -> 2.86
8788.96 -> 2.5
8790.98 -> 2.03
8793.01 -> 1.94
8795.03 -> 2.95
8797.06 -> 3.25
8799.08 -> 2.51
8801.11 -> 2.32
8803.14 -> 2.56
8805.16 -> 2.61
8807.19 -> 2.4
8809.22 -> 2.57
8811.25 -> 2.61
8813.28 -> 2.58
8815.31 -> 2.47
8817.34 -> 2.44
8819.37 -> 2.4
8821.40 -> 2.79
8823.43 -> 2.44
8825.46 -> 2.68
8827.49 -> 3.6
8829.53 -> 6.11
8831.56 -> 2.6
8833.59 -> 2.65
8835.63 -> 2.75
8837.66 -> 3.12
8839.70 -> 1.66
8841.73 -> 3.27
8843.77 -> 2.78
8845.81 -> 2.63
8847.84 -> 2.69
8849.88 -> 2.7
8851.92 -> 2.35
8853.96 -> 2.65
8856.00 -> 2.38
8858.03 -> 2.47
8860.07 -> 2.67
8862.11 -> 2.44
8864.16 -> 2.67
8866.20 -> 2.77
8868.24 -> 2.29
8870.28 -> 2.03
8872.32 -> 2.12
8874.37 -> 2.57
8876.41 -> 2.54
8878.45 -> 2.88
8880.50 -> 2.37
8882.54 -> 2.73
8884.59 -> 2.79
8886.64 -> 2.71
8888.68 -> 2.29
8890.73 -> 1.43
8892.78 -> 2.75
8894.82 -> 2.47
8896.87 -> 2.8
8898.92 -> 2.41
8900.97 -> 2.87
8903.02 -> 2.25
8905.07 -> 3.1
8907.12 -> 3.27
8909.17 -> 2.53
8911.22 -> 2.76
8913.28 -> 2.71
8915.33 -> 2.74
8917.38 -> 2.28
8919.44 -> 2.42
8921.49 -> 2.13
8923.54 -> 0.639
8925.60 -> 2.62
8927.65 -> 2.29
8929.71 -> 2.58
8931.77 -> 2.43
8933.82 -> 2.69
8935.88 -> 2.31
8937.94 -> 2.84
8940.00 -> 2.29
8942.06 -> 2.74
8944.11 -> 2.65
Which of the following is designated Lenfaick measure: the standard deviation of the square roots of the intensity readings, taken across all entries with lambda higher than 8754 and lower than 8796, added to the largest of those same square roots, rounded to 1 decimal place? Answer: 2.2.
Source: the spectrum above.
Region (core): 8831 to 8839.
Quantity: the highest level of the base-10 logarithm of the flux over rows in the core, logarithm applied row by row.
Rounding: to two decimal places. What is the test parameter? 0.49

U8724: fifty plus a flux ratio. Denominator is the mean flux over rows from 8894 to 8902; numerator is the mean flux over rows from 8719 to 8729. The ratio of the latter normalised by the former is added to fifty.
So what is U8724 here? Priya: 50.9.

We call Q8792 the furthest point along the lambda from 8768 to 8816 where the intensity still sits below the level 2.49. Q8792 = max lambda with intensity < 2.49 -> 8815.31 A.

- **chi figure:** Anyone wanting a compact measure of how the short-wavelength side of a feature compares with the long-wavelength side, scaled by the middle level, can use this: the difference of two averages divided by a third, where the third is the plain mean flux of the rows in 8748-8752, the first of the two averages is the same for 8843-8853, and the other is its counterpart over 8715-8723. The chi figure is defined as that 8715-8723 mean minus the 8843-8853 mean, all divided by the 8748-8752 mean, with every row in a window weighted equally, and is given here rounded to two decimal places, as -0.05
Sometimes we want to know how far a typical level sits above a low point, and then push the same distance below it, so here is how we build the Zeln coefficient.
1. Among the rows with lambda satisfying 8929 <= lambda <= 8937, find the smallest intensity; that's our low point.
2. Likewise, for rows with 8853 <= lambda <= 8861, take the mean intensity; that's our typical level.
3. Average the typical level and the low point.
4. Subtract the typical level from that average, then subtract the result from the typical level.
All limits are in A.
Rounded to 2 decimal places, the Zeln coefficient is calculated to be 2.66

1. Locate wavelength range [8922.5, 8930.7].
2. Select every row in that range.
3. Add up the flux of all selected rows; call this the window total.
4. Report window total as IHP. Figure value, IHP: 8.1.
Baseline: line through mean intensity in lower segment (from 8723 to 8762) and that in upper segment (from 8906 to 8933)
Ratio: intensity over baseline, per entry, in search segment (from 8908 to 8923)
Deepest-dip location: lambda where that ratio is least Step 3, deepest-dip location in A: 8921.49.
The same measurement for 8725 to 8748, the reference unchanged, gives 8726.45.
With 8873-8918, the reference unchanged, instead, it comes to 8890.73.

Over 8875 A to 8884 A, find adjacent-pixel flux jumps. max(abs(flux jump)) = 0.5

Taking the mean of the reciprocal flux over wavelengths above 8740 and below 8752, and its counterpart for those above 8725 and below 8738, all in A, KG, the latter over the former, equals 1.17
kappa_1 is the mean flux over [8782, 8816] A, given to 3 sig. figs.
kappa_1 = 2.54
